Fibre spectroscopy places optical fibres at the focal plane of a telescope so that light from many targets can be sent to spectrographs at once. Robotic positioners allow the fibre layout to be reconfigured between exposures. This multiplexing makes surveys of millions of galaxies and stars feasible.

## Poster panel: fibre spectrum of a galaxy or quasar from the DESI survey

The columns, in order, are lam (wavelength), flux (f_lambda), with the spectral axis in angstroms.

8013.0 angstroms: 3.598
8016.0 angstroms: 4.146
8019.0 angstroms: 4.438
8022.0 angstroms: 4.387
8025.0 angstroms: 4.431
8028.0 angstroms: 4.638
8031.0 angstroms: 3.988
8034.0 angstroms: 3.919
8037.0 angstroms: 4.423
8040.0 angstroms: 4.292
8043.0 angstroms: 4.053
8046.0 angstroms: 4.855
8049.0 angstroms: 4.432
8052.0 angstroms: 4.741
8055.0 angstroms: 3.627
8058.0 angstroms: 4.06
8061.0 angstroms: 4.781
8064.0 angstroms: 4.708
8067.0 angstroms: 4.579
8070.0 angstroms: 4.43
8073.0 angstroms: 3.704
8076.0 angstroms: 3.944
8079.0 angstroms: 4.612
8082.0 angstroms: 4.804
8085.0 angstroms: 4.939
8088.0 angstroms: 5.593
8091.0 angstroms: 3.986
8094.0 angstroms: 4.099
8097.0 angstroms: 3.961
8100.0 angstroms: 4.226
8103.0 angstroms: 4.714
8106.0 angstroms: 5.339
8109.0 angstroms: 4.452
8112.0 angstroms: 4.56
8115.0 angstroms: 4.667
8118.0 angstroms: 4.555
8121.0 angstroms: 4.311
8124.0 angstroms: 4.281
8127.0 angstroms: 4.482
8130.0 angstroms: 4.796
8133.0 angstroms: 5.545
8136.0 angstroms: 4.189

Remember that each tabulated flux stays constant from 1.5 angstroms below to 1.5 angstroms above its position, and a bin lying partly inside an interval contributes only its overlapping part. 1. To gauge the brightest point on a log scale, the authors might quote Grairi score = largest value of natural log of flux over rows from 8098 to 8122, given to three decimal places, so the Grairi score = 1.675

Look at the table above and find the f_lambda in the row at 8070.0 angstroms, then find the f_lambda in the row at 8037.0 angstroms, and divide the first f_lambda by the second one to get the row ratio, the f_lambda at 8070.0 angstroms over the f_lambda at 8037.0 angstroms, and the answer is 1.00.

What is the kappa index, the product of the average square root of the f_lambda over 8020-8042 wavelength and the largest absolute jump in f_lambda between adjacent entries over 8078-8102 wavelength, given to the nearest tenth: 3.3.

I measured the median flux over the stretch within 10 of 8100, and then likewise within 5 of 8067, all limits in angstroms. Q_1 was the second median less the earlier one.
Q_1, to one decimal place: 0.4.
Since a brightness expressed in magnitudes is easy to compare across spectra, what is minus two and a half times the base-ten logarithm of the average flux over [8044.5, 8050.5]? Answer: -1.67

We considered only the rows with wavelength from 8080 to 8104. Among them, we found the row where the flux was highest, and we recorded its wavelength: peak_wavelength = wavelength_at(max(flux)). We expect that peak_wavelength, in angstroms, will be 8088.0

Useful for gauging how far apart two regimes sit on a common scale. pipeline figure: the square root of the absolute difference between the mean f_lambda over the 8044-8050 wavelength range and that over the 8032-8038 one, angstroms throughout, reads 0.69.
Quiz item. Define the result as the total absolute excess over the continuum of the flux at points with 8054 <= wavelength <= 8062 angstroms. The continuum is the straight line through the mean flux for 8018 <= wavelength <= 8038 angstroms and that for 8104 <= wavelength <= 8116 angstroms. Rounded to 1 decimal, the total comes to 1.5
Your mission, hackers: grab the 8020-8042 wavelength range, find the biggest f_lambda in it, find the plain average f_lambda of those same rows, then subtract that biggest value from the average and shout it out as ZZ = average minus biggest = -0.34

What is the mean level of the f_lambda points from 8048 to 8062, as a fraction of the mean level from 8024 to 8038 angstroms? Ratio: 1.01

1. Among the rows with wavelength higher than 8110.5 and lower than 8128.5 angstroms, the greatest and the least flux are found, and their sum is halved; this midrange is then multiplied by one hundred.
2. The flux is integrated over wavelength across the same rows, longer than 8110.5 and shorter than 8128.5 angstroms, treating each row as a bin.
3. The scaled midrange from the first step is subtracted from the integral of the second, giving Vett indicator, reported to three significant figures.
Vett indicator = -367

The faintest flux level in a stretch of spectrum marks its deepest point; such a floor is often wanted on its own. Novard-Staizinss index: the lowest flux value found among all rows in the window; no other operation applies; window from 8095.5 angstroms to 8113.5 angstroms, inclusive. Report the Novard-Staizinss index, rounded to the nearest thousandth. 3.961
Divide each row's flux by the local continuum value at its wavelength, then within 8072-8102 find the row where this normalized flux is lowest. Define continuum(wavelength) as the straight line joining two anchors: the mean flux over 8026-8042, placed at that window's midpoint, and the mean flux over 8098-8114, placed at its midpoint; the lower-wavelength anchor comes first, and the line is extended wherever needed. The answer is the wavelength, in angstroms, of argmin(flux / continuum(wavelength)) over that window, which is 8073.0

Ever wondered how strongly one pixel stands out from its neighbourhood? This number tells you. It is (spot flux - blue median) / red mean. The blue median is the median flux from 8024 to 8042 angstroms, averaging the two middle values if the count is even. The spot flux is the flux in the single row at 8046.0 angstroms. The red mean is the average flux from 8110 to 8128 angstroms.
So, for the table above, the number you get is 0.11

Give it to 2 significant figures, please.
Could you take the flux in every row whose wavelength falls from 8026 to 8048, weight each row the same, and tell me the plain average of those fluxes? 4.3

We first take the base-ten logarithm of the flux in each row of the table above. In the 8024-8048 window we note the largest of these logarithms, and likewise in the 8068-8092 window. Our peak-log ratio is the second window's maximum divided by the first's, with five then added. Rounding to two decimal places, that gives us 6.09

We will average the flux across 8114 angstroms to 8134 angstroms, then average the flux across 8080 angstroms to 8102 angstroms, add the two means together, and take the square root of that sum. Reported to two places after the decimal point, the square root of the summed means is 3.03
